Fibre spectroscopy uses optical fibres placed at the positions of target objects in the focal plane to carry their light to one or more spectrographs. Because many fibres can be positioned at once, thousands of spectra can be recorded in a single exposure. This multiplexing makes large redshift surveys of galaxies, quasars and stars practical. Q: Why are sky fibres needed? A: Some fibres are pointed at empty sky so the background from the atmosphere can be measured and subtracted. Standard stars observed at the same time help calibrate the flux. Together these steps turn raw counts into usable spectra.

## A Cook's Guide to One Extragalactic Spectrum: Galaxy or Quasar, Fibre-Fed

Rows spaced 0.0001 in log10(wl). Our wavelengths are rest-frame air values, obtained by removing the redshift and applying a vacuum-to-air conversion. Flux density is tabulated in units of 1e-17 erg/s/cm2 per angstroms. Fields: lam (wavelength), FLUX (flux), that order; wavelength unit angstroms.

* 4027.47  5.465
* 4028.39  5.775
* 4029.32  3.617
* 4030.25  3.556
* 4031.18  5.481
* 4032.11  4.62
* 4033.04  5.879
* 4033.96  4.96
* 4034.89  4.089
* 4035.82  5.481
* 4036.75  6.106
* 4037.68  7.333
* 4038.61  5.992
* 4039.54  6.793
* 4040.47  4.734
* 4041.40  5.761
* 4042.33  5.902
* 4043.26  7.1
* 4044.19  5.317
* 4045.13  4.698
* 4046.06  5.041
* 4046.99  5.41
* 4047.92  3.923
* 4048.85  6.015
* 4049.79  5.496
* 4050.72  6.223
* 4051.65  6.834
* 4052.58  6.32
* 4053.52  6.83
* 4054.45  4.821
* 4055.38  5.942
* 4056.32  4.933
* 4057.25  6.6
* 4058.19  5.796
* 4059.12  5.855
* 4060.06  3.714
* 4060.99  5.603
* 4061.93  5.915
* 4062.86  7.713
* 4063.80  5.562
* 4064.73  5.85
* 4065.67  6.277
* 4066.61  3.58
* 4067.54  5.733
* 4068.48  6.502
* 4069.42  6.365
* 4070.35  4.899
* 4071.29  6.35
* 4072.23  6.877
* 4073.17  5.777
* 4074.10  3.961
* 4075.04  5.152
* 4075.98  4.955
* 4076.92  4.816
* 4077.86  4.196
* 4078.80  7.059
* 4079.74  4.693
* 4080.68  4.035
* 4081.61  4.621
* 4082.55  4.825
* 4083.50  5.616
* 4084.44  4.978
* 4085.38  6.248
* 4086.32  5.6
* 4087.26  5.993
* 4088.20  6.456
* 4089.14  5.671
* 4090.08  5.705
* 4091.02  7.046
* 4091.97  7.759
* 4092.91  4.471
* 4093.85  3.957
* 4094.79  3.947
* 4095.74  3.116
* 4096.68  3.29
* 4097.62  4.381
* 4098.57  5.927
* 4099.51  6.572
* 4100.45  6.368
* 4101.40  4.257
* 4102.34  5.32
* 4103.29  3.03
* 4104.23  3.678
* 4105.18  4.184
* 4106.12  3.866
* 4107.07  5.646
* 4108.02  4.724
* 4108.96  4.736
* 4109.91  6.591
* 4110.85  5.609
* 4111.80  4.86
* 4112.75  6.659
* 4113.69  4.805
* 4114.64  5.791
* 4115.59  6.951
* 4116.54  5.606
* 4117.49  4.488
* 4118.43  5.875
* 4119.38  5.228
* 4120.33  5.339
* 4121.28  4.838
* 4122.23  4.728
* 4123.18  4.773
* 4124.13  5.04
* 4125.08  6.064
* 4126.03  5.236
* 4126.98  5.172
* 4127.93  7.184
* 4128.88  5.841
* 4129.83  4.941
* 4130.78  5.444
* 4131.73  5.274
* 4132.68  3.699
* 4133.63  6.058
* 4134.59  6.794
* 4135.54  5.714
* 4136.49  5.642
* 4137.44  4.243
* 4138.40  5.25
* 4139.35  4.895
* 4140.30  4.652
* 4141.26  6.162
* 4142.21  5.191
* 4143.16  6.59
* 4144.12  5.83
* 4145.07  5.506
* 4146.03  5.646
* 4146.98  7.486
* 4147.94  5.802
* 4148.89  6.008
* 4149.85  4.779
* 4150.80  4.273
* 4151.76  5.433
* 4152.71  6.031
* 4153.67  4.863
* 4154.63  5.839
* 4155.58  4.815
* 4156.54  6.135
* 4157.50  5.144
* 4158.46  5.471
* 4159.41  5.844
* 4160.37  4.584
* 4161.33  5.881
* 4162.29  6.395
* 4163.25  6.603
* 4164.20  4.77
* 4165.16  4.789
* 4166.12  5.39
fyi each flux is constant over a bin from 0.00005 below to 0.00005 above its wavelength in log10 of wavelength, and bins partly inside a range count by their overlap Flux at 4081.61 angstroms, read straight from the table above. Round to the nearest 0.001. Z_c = 4.621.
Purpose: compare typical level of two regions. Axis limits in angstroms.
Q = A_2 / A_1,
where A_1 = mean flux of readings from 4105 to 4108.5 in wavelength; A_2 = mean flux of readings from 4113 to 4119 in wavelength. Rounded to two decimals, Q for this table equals 1.21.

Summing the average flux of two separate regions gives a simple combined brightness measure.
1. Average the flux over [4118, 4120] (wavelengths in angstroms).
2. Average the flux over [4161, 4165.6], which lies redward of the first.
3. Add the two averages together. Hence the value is 11.2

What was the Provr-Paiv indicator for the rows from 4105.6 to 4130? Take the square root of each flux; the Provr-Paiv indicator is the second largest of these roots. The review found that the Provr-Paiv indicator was 2.636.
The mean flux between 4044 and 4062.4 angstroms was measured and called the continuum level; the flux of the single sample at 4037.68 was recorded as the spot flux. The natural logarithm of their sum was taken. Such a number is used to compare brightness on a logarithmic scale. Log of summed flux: 2.56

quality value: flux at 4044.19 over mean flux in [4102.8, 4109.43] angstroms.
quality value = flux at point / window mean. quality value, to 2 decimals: 1.25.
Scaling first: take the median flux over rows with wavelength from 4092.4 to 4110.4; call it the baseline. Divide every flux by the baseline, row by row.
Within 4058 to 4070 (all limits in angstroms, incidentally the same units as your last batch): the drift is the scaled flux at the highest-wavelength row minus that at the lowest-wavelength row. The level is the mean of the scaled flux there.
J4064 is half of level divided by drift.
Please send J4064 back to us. 5.0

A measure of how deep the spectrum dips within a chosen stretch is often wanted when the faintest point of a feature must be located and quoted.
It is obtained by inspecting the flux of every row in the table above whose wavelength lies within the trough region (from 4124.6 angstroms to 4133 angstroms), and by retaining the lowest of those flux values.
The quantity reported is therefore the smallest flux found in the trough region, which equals 3.699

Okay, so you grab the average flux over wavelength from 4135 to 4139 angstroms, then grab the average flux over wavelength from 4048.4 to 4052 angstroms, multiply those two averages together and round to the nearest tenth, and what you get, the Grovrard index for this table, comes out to 32.0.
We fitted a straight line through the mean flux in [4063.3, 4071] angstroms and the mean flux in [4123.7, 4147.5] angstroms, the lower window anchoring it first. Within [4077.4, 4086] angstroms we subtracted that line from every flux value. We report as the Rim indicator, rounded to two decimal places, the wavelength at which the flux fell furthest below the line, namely 4080.68 angstroms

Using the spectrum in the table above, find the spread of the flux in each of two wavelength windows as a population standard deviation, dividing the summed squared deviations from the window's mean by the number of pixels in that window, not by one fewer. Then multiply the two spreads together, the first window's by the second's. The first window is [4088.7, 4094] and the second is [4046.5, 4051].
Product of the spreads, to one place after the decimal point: 1.1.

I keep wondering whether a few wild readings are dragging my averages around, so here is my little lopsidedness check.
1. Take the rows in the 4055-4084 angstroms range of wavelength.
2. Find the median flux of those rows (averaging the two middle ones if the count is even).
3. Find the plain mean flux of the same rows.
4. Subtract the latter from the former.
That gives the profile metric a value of 0.14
